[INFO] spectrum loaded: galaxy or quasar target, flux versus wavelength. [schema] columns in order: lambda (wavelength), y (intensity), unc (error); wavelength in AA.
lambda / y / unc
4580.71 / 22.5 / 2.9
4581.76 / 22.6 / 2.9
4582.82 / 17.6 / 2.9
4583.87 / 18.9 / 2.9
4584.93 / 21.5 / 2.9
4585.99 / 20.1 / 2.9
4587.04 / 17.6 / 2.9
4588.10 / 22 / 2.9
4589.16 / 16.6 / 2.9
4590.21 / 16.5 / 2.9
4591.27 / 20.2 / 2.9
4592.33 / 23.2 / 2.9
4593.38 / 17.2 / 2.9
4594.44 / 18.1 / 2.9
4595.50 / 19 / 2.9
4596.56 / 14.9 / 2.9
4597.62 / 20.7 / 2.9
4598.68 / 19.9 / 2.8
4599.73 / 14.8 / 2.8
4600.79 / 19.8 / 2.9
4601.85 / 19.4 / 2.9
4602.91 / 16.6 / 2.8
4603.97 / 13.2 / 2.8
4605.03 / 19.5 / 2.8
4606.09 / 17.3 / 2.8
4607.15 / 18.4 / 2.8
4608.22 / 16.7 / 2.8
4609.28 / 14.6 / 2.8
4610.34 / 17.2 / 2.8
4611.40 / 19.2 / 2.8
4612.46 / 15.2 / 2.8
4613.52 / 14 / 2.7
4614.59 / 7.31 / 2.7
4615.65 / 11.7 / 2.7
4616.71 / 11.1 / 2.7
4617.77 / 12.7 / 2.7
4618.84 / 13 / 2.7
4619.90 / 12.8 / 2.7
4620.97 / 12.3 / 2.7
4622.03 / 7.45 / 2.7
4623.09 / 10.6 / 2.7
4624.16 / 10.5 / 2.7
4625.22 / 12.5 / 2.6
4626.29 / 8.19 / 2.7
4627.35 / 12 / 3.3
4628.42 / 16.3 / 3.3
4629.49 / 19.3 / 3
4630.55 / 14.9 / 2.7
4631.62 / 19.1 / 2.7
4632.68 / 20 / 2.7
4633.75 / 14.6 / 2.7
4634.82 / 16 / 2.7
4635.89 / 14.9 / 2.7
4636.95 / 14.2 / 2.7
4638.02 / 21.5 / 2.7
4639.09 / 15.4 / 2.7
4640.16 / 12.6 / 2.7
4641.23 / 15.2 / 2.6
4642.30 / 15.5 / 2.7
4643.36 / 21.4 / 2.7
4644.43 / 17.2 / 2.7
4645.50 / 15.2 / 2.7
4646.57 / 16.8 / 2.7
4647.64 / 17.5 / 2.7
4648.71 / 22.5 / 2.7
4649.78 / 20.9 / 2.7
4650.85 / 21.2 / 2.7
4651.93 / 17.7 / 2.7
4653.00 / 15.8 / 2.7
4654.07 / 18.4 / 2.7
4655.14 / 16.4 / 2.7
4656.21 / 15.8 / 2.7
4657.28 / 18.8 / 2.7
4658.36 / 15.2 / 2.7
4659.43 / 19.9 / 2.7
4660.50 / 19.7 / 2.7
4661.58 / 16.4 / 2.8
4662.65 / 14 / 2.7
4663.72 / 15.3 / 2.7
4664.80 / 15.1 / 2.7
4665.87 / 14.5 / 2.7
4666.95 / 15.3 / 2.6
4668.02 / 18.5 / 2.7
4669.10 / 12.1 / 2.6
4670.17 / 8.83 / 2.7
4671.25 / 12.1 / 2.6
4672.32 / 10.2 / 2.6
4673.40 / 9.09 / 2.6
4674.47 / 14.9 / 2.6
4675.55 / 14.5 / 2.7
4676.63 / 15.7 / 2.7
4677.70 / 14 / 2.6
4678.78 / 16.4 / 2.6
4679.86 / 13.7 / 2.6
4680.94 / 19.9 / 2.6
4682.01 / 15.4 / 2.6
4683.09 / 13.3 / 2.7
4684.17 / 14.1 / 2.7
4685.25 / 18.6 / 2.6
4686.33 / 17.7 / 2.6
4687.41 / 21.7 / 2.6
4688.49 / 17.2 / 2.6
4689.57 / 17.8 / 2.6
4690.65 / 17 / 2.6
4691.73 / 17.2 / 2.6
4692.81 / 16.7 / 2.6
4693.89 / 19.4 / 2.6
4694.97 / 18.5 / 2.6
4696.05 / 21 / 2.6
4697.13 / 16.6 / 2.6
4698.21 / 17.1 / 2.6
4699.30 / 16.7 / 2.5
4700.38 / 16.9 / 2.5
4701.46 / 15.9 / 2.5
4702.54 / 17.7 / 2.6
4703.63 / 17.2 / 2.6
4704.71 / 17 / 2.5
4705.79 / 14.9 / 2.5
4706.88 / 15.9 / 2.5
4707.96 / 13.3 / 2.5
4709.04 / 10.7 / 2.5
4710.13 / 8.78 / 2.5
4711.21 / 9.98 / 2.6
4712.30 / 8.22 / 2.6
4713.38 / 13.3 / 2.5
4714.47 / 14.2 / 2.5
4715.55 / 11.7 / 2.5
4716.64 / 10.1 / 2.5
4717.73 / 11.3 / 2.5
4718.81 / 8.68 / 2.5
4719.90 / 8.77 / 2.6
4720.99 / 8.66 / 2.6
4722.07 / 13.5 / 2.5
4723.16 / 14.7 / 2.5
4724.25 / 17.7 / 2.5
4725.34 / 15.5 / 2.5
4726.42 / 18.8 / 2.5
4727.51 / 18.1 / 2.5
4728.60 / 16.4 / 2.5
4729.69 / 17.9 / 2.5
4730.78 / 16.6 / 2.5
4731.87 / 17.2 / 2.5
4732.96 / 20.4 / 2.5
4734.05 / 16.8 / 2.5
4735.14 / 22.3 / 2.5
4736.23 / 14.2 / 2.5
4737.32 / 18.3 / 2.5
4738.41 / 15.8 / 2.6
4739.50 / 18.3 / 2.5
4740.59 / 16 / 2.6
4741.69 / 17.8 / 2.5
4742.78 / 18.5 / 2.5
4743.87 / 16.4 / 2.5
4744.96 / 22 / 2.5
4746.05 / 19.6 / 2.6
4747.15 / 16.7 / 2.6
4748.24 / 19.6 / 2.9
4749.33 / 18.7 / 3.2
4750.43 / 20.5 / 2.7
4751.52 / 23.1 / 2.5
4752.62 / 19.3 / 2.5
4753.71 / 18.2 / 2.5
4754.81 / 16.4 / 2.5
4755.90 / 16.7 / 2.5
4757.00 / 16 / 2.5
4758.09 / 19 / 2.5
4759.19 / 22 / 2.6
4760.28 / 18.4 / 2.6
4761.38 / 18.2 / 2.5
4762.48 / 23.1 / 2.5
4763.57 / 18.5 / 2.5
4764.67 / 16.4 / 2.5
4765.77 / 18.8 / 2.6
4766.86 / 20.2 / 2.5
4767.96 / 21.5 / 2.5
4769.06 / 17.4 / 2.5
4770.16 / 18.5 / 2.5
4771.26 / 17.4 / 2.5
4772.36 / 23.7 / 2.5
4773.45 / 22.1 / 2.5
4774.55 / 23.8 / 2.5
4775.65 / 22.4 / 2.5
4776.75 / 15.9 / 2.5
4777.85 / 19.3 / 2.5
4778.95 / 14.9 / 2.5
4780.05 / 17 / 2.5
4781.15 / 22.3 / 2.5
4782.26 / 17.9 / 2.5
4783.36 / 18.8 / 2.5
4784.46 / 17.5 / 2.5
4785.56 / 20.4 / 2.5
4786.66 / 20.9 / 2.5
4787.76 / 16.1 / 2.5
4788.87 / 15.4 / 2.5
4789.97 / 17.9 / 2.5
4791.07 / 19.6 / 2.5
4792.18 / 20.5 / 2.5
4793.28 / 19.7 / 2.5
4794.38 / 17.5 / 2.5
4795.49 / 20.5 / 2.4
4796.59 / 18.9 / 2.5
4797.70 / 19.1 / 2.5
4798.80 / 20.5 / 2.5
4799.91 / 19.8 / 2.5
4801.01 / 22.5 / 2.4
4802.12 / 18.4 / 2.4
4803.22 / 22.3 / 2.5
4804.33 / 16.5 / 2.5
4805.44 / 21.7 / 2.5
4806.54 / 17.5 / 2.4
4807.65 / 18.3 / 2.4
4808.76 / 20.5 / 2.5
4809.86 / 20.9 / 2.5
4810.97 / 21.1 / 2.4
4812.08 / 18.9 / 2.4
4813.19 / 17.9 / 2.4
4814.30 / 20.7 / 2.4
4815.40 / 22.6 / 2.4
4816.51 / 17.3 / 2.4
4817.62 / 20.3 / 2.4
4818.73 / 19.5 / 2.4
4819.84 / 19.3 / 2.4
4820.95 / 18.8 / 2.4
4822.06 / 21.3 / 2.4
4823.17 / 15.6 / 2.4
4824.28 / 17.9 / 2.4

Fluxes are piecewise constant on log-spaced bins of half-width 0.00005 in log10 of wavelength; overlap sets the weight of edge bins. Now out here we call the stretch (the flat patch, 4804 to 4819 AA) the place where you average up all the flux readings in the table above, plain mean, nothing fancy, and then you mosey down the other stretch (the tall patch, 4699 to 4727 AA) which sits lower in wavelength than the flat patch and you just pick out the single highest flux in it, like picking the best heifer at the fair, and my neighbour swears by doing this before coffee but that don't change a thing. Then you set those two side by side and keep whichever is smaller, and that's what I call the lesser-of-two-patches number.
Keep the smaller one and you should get 18.8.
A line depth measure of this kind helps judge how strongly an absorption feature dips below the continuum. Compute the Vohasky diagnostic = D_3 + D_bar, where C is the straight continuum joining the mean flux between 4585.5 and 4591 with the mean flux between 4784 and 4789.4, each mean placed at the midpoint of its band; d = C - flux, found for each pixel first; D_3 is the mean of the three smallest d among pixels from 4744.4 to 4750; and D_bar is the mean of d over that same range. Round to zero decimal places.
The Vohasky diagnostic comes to -3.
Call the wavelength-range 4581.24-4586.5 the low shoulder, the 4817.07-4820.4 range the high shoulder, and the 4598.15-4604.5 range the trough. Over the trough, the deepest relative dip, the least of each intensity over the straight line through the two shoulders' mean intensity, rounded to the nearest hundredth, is 0.66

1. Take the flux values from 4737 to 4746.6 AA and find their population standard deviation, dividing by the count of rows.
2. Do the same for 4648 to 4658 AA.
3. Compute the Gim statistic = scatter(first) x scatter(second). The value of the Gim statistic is 4.3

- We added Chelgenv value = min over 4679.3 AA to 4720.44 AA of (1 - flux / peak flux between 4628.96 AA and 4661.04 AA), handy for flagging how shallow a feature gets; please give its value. 0.04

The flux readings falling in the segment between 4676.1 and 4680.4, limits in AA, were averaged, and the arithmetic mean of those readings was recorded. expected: 15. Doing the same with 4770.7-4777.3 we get 21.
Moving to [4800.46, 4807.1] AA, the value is 20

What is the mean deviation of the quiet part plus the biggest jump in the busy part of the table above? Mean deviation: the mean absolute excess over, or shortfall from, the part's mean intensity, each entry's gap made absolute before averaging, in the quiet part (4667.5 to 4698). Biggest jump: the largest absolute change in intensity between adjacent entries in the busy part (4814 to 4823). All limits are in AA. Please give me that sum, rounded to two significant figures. 8.0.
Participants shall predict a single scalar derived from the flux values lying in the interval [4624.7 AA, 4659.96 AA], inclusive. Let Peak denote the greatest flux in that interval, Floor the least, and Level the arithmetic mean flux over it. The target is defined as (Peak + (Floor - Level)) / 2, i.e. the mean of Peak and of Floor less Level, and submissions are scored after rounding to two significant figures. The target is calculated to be 7.0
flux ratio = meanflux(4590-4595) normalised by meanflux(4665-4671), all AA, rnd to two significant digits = 1.4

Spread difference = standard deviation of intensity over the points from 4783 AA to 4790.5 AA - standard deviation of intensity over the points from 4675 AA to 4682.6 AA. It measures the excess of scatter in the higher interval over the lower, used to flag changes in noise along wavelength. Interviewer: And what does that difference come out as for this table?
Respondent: 0.0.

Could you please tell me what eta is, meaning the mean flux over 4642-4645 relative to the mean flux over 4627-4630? 1.1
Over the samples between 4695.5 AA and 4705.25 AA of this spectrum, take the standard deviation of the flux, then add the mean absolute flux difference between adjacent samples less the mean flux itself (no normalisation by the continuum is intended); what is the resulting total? -15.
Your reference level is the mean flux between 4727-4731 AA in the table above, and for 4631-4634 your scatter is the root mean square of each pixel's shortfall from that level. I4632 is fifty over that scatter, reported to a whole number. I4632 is 20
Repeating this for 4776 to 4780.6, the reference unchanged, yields 29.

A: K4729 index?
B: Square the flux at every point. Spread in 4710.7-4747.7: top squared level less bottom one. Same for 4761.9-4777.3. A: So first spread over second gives 1.4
